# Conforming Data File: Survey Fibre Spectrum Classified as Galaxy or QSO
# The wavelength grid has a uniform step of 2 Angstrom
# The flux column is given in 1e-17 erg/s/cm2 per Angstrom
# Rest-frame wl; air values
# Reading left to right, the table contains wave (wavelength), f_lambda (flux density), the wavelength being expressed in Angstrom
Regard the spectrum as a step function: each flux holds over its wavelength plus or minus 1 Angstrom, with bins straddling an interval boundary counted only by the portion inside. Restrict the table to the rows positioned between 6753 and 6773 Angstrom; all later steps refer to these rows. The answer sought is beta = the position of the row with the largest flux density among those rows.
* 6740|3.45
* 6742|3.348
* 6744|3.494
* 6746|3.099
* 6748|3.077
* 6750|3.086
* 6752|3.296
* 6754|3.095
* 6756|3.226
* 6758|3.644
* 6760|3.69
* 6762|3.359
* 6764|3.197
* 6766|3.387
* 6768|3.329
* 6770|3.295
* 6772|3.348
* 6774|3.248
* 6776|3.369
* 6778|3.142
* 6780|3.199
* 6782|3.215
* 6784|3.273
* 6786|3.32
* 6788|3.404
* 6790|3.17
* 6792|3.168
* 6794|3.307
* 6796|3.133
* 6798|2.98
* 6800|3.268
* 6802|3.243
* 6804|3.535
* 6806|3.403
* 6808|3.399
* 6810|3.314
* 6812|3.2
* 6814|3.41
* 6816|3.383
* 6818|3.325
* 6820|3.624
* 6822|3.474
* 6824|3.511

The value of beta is 6760 Angstrom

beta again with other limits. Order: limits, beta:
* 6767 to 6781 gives 6776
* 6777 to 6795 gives 6788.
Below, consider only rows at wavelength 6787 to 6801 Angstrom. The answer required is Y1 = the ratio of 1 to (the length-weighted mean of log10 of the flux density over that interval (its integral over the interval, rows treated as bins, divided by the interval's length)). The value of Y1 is 1.98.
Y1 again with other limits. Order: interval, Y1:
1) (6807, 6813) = 1.93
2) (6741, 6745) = 1.87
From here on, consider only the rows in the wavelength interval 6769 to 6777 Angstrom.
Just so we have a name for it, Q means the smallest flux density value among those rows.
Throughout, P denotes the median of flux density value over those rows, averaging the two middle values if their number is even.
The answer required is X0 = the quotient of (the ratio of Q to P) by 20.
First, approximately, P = 3.32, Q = 3.248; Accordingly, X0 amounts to 0.0489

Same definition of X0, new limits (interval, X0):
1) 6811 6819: 0.0477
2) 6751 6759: 0.0475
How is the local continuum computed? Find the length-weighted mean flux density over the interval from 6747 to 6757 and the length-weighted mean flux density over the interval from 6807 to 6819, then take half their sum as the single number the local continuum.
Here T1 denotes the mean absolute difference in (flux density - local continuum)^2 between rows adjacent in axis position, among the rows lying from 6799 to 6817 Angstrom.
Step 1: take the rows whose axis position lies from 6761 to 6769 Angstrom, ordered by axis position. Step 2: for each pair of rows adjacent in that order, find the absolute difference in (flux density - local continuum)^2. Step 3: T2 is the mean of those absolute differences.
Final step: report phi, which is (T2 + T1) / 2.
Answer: 0.019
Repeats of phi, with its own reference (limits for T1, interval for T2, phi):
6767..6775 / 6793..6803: 0.021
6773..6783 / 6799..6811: 0.020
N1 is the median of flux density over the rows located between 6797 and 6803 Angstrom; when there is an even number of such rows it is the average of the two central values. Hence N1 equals 3.24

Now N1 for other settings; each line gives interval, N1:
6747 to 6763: 3.26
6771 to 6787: 3.26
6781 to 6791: 3.27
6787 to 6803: 3.21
